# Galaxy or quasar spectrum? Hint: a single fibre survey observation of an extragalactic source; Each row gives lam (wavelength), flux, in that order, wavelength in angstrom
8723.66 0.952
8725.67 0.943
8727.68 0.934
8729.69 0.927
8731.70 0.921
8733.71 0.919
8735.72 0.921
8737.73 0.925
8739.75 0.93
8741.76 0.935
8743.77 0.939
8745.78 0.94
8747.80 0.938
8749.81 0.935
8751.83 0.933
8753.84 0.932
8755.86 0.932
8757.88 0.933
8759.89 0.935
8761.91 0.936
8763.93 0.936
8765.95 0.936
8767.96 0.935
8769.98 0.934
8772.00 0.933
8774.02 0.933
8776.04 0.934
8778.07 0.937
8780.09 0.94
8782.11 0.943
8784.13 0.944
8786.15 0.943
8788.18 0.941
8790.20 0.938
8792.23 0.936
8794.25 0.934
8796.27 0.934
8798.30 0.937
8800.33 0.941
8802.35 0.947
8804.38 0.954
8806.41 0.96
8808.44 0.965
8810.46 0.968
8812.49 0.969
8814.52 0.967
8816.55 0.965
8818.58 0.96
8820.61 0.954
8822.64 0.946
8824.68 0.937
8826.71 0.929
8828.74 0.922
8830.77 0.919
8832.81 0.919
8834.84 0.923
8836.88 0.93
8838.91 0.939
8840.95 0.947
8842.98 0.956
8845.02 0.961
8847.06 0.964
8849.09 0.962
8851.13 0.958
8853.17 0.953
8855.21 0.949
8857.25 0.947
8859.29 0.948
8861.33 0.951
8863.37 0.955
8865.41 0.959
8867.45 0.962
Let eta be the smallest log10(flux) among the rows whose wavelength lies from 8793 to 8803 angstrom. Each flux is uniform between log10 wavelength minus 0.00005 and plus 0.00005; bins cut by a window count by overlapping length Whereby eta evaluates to -0.0297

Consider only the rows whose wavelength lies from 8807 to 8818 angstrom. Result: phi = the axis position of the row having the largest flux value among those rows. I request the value 8812.49 angstrom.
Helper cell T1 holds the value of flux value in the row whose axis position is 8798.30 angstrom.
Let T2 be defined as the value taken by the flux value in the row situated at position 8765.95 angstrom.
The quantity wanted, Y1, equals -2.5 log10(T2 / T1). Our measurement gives 0.001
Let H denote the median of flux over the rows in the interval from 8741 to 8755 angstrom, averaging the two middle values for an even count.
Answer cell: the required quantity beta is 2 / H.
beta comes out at 2.14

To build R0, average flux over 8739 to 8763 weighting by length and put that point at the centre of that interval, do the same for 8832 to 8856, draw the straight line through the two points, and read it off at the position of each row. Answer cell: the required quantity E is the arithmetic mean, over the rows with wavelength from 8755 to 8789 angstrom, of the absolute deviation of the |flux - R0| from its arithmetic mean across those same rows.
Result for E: 0.001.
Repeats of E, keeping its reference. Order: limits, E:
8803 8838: 0.006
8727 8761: 0.003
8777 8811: 0.006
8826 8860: 0.008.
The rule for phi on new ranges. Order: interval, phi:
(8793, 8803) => 8802.35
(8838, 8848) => 8847.06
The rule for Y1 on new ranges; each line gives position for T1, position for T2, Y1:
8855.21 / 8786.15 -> 0.007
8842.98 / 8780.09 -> 0.018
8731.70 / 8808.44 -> -0.051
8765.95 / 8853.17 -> -0.020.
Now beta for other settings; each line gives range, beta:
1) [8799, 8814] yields 2.08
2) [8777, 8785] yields 2.12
